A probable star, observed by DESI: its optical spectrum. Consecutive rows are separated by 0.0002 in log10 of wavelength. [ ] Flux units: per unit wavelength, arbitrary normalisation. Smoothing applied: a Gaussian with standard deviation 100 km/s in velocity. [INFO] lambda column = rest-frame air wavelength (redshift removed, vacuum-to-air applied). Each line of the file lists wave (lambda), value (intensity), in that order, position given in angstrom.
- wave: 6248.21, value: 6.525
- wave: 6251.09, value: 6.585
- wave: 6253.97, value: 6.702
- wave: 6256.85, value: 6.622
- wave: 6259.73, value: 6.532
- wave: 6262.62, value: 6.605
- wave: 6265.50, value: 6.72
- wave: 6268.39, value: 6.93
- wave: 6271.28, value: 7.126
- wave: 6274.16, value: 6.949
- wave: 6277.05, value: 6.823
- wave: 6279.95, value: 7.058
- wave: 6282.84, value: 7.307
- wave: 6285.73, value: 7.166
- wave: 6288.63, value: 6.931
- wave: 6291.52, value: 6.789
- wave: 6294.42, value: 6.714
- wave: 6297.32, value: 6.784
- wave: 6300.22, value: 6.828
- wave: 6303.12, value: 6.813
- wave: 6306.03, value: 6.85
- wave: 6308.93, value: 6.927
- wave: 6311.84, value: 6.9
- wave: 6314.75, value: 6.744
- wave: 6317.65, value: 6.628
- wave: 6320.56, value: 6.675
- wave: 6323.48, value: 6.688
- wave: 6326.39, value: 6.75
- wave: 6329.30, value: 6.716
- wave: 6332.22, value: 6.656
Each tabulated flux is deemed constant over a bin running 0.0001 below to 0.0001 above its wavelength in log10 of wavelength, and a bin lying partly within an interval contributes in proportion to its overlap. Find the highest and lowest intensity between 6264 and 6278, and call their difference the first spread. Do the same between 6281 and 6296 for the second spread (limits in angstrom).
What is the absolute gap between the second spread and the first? 0.19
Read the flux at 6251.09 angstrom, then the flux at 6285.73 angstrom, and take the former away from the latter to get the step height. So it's 0.6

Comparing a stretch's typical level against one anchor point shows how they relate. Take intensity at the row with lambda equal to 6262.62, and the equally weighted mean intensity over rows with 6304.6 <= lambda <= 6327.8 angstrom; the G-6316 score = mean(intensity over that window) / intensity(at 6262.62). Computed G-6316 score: 1.03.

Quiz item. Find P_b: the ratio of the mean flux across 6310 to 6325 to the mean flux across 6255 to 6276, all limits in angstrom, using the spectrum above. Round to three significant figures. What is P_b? 0.992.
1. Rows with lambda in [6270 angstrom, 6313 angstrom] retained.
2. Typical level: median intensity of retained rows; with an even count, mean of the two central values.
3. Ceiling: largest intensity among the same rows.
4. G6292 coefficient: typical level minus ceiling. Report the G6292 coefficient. -0.41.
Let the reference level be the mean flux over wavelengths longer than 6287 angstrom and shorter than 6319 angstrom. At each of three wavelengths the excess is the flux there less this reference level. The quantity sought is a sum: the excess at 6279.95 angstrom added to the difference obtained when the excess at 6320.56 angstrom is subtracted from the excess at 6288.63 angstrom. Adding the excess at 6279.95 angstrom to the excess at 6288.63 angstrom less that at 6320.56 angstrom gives 0.5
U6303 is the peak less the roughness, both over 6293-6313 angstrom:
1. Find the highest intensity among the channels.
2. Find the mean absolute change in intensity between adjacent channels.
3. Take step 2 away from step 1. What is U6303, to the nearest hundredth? 6.88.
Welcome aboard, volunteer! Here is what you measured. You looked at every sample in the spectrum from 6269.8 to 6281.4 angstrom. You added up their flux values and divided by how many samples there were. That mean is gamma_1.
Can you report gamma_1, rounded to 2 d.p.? 6.99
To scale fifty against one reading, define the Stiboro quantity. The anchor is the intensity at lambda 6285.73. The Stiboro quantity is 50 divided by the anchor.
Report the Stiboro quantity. 7.0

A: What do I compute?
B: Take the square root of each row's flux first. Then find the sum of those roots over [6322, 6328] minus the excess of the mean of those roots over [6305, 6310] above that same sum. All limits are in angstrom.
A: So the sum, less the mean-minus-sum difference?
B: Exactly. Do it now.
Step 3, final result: 7.74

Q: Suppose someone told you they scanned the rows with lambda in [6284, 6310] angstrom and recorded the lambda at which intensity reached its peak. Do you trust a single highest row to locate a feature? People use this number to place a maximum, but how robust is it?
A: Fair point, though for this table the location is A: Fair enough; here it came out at 6285.73 angstrom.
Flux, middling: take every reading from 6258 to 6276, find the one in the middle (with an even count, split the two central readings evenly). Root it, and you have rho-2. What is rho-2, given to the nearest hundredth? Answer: 2.61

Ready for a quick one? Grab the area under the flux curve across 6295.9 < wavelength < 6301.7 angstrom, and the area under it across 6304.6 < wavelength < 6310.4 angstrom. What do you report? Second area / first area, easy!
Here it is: 1.01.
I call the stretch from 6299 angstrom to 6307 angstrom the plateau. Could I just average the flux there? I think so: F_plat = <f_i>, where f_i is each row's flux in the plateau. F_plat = 6.83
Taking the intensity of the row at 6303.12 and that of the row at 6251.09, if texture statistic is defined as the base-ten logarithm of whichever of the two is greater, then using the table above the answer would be 0.833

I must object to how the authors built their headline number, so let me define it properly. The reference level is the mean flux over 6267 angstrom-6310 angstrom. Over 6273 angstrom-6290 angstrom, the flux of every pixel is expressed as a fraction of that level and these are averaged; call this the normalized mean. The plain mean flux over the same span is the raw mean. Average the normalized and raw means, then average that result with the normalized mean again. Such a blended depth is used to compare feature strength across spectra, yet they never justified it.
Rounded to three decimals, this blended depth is 2.521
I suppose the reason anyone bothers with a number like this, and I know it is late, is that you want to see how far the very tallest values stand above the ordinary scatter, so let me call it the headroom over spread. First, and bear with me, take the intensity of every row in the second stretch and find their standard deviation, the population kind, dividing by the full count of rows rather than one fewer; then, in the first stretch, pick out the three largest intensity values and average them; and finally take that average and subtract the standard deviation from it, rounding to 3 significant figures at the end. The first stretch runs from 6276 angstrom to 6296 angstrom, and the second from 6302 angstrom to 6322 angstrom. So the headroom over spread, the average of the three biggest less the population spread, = 7.07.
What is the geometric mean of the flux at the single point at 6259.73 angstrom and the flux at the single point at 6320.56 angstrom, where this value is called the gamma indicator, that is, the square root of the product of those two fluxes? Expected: 6.60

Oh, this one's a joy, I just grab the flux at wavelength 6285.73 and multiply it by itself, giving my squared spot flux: 51.4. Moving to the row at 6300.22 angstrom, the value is 46.6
